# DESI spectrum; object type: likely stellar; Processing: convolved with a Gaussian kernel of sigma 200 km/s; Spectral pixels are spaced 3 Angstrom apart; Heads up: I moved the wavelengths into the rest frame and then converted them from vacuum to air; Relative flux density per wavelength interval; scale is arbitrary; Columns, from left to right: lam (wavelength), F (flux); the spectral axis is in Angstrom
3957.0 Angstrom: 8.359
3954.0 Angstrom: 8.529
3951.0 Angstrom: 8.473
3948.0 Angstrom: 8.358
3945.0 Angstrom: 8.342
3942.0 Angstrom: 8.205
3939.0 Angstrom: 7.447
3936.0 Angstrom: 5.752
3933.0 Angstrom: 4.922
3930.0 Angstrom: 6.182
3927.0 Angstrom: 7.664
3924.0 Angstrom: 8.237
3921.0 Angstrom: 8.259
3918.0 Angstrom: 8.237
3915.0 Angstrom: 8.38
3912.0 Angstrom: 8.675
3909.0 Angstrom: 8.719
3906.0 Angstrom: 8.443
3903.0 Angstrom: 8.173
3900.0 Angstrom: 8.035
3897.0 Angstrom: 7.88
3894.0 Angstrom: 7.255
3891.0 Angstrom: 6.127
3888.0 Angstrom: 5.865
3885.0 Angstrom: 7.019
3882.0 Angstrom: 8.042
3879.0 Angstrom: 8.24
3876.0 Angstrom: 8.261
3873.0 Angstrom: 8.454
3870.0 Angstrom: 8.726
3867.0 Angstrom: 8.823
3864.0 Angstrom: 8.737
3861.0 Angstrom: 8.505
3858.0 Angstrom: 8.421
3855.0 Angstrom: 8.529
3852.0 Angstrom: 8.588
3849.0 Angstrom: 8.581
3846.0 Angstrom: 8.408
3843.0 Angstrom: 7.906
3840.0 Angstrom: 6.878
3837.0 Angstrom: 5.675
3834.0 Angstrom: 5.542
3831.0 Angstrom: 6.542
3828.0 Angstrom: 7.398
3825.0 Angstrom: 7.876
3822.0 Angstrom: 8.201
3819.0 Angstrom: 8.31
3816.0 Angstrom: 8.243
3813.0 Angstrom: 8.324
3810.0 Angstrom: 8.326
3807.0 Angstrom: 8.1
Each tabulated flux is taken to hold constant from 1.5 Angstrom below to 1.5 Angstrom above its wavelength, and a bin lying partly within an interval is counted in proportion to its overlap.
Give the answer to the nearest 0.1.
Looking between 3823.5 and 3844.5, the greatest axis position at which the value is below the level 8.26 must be 3843.0 Angstrom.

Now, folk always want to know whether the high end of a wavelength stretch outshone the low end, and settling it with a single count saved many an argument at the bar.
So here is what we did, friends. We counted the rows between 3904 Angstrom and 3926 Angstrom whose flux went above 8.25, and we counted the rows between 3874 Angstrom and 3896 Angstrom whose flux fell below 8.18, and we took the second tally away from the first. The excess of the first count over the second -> 0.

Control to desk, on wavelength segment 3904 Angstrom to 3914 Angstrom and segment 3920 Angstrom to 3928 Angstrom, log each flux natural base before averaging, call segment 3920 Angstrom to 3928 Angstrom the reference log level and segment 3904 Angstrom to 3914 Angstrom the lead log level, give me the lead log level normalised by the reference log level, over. 1.03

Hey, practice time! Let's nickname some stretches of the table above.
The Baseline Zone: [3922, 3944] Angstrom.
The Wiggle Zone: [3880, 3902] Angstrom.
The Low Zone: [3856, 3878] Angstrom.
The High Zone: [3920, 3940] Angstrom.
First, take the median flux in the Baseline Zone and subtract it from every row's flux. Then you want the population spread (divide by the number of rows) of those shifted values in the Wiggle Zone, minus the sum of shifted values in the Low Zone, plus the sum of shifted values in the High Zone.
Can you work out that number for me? -11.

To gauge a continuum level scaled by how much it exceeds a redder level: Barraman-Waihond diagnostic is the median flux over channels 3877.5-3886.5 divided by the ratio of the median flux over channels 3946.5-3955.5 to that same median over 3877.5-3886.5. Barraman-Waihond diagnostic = 8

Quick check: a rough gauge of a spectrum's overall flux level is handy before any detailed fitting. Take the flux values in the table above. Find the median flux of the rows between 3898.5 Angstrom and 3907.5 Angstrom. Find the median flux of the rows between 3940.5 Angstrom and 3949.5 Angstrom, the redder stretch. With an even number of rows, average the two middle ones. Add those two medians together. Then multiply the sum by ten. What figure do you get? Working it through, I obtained 165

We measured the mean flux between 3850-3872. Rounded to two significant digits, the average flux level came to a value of 8.6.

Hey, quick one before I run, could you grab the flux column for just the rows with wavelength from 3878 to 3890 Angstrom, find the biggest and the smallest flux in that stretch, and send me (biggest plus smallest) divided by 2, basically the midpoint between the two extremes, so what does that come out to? 7.1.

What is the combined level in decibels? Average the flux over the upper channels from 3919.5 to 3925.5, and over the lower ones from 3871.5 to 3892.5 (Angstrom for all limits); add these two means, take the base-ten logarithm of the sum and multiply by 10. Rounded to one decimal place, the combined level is 12.0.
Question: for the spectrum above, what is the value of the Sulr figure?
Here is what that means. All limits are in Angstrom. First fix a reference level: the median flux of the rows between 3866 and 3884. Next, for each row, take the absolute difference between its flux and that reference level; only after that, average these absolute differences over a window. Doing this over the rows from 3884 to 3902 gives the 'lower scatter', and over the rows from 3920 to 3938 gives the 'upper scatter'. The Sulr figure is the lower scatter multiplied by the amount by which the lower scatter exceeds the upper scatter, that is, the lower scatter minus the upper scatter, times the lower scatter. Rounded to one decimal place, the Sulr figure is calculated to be -0.3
